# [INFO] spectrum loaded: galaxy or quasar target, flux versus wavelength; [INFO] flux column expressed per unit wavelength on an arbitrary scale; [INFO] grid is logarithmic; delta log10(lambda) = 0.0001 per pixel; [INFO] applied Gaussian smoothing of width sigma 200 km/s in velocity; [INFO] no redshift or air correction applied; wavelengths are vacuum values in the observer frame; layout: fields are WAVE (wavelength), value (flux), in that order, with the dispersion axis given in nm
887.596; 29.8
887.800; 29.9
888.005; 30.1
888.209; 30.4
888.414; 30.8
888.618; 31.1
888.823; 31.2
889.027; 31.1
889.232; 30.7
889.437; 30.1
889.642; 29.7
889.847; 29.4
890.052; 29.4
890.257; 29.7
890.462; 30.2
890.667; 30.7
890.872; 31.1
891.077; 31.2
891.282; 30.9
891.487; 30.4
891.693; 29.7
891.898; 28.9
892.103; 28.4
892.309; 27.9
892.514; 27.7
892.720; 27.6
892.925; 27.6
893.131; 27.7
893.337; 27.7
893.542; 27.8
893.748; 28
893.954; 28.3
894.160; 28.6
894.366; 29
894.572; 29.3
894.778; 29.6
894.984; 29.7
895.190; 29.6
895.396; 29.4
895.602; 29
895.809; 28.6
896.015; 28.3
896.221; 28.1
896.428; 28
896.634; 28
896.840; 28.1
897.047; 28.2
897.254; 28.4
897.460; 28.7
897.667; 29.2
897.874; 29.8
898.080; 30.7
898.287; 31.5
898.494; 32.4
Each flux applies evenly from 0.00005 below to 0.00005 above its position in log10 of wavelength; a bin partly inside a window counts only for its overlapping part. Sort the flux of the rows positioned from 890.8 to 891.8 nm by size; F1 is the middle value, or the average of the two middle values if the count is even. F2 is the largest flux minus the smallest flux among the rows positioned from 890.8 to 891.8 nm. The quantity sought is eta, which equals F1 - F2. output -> 29.4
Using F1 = 30.9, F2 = 1.5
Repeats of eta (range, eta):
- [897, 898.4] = 25.9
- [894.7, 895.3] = 29.5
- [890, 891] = 28.5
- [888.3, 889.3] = 30.6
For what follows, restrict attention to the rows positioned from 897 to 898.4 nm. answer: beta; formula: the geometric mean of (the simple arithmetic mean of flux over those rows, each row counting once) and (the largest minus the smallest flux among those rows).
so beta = 9.9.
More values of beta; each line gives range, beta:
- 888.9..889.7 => 6.5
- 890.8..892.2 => 9.2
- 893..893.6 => 1.7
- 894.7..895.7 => 4.5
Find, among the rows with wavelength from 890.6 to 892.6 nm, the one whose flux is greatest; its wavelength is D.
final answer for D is 891.077 nm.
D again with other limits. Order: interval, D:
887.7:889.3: 888.823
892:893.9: 892.103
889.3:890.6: 890.462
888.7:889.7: 888.823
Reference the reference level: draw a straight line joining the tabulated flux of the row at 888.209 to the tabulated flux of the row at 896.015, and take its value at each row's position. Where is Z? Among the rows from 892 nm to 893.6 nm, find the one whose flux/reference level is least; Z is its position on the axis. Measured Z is 892.720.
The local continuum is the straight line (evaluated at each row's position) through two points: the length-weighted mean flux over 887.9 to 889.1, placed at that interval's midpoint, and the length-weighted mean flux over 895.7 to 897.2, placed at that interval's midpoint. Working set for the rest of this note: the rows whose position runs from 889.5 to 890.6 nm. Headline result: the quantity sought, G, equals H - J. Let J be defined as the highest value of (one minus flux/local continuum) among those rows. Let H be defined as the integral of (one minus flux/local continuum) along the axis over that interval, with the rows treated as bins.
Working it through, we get -0.011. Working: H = 0.02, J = 0.03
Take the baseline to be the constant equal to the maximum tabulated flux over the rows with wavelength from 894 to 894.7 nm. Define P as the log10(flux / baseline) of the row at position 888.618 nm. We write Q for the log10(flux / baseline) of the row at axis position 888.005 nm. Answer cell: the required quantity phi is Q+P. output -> 0.038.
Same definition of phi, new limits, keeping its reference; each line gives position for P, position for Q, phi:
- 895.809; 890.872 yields 0.015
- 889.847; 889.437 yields 0.013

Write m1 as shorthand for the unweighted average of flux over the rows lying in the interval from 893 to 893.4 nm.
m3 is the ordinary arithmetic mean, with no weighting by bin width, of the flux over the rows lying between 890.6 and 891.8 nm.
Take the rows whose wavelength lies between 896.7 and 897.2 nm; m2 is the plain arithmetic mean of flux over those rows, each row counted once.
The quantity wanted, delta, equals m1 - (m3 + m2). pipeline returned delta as -31.1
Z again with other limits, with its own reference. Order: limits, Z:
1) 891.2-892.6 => 892.514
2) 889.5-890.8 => 889.847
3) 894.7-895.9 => 895.809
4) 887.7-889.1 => 887.800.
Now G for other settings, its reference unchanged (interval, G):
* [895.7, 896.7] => -0.005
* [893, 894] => -0.010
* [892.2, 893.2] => -0.003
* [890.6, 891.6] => -0.011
